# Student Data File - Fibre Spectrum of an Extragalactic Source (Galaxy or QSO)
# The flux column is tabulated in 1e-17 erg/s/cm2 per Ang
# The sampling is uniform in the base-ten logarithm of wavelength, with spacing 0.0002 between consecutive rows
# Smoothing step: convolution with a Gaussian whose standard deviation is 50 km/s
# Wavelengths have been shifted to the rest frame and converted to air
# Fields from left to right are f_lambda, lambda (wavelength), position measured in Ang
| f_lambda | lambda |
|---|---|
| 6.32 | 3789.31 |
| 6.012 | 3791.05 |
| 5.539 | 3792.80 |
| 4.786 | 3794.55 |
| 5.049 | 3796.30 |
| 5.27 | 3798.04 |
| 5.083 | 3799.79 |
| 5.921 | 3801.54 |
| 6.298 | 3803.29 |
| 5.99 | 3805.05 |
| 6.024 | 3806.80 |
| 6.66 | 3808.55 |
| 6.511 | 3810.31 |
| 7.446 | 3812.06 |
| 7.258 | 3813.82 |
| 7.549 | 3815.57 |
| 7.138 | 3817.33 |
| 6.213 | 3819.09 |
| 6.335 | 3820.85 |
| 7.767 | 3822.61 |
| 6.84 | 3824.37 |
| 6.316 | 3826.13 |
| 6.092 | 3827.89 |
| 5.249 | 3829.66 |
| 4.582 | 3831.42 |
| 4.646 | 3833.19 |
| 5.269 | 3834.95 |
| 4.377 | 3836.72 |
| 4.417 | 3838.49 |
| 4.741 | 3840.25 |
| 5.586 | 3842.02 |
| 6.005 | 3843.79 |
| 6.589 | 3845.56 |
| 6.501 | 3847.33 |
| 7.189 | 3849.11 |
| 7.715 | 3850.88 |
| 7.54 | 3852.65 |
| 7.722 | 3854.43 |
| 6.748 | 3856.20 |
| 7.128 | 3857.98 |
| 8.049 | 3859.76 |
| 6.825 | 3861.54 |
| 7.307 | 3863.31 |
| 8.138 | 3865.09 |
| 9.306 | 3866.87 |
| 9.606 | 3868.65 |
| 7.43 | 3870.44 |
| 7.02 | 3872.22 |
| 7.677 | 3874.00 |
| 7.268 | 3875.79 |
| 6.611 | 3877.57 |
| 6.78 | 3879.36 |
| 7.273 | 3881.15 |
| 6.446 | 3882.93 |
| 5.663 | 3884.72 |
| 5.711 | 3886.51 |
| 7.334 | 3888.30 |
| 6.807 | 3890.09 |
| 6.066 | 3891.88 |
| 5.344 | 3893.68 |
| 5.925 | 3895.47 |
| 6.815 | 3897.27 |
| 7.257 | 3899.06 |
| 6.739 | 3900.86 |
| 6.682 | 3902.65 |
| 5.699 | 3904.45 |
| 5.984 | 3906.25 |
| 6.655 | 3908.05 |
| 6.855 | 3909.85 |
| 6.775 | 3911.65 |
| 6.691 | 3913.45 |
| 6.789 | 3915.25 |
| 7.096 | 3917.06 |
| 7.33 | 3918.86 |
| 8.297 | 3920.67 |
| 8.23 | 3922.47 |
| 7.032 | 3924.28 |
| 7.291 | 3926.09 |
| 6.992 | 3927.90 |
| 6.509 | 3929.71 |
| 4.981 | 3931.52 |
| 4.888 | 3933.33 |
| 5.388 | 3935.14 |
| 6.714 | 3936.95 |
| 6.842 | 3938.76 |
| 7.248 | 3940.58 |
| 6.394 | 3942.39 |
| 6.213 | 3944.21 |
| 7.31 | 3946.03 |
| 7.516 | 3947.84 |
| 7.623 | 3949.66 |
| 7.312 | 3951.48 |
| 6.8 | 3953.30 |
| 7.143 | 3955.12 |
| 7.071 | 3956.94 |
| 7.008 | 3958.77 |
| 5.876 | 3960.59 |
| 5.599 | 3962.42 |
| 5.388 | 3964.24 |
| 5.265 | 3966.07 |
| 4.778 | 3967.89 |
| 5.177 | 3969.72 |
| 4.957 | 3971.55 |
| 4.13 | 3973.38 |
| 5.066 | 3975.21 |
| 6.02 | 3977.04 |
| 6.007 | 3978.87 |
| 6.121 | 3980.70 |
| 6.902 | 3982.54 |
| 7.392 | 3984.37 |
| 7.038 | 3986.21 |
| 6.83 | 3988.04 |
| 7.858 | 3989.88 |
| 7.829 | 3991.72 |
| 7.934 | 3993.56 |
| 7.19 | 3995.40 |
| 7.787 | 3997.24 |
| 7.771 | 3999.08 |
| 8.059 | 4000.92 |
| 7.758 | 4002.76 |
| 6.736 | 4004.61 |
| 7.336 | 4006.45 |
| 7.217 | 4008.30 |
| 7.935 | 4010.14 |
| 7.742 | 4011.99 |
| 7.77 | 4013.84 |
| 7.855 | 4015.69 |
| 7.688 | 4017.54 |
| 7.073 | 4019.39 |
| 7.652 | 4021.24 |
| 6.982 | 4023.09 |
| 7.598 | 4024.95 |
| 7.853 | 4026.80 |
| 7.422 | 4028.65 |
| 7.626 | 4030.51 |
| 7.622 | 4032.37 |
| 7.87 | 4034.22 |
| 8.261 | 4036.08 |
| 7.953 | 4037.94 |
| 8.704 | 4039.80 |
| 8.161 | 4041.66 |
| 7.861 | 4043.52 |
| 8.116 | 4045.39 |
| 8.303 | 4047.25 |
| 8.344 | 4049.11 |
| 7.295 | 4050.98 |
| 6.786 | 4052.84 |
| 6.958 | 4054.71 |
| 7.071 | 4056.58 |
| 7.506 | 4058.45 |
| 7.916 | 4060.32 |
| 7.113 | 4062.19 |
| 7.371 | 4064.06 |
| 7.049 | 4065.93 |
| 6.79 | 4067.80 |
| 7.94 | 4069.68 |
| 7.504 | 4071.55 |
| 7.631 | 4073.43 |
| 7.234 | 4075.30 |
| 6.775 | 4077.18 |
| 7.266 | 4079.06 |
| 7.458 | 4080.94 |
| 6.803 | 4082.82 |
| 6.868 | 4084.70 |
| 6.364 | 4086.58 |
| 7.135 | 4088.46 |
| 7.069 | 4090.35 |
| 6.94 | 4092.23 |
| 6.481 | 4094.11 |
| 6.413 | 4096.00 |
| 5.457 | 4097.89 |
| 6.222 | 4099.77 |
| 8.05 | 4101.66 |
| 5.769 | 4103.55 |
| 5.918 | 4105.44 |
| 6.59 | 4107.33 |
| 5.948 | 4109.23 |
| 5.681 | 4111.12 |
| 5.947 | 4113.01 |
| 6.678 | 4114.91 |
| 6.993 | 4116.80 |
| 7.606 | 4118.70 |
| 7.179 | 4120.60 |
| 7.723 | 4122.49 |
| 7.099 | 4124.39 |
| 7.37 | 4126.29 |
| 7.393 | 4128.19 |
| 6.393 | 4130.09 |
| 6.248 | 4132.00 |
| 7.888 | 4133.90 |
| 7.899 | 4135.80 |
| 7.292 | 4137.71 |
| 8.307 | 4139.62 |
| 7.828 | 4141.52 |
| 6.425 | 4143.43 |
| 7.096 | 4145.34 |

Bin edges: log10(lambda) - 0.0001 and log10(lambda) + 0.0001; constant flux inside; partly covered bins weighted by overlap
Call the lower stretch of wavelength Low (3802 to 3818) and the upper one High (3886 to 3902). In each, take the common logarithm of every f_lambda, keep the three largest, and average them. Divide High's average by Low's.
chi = 0.98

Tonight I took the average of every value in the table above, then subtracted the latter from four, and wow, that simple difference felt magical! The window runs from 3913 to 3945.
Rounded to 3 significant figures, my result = -2.72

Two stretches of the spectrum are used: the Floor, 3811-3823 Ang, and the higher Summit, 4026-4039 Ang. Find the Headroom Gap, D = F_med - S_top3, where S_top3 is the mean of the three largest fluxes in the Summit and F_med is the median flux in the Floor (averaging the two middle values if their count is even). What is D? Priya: -0.8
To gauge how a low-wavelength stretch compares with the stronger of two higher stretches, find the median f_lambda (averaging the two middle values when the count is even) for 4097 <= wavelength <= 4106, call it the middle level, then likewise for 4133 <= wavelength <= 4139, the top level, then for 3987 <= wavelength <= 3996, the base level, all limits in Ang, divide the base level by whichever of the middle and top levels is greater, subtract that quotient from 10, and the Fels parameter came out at 9.01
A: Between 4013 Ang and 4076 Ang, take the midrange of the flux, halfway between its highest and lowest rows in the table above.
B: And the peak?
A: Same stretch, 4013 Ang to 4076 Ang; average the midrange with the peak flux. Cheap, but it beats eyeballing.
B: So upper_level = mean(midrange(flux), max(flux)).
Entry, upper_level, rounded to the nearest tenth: 8.2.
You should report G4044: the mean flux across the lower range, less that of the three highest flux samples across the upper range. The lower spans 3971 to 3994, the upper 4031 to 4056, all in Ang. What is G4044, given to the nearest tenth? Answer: -2.0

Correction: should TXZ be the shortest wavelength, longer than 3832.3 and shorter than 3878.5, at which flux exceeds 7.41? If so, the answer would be 3850.88 Ang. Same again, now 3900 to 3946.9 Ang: 3920.67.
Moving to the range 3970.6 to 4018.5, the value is 3989.88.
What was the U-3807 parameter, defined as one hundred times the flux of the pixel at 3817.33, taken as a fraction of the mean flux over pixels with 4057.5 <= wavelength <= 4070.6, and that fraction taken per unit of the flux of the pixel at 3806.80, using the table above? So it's 16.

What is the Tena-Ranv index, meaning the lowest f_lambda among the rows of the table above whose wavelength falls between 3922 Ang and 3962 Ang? 4.888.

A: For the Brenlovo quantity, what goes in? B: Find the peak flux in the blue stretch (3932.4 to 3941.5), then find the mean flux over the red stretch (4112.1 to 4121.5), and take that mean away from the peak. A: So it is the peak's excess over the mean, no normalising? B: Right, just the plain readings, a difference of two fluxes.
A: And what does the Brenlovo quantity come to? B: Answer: 0.37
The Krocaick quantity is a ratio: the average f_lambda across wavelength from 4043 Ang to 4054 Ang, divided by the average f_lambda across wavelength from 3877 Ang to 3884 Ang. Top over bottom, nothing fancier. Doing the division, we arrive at 1.15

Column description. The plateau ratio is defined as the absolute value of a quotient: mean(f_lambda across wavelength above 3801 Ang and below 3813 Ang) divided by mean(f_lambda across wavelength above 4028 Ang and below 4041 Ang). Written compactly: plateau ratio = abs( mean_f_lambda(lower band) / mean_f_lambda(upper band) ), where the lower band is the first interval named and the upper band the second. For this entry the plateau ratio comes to 0.81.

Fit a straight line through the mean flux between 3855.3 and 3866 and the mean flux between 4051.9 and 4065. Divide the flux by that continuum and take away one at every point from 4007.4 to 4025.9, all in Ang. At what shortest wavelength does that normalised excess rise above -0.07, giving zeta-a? 4008.30 Ang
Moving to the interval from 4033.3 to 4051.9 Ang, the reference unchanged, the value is 4034.22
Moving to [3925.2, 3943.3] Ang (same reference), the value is 3926.09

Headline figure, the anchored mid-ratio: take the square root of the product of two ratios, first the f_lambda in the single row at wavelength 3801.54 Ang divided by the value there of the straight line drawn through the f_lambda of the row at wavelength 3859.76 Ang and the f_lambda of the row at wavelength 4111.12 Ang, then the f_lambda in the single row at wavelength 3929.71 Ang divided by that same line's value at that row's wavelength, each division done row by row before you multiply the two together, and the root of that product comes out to 0.78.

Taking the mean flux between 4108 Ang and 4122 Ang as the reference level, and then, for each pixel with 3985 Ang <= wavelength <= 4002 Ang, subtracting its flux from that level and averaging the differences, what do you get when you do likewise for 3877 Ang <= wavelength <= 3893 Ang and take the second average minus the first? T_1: 1.1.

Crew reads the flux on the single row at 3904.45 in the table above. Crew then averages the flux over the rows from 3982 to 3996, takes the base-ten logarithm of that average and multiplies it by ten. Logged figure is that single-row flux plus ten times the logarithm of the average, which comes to 14.4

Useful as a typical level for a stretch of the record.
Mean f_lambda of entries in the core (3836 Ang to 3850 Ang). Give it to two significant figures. 5.7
